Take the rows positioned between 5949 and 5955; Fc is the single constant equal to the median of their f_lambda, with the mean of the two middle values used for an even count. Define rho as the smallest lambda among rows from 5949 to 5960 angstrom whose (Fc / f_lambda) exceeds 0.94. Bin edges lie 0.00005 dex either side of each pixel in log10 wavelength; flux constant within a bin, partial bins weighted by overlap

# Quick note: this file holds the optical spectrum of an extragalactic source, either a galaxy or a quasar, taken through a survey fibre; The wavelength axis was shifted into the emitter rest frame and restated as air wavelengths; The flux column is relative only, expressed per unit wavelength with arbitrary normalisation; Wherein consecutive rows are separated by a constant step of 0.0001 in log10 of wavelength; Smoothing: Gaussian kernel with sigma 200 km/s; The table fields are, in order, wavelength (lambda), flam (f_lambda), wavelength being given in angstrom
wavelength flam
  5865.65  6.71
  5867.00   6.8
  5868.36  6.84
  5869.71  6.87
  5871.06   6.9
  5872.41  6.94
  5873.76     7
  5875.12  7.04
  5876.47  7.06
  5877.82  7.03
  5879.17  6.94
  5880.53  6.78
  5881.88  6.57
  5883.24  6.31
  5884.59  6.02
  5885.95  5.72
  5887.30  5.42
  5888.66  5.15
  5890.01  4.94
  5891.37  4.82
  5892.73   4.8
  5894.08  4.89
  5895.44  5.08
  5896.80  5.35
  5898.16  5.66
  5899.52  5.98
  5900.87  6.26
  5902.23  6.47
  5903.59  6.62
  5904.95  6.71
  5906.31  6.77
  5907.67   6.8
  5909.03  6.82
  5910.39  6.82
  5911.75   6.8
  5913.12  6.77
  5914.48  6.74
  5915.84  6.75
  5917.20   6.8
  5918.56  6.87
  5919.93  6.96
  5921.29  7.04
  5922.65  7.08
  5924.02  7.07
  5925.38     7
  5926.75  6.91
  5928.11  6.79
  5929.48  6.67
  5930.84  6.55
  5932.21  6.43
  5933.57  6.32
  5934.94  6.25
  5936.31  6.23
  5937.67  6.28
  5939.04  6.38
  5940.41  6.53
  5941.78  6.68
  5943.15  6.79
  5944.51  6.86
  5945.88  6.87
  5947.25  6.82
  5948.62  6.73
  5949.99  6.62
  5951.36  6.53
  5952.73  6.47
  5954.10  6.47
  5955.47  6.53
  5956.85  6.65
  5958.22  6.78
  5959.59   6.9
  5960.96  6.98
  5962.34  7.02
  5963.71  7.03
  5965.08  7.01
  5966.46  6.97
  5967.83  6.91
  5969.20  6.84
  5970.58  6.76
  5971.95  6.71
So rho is 5949.99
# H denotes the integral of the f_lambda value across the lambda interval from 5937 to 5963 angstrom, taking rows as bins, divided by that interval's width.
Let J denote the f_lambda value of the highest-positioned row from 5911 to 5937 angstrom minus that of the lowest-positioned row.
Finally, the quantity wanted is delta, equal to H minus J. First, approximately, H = 6.68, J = -0.6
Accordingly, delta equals 7.2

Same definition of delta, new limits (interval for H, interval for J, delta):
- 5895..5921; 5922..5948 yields 6.8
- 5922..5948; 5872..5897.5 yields 8.2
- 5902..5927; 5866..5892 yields 8.8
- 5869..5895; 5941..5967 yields 5.9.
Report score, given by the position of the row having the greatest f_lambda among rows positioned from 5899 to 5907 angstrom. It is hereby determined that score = 5906.31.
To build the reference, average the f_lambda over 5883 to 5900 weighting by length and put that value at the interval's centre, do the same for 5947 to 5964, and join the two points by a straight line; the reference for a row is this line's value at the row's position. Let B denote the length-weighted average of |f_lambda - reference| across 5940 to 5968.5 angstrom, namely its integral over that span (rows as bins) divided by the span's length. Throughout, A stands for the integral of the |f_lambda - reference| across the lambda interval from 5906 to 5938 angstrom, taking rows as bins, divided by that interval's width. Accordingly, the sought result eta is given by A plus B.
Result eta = 0.9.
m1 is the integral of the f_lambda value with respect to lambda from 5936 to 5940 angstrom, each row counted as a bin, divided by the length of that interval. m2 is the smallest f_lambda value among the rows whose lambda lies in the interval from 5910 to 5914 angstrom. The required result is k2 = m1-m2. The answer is -0.4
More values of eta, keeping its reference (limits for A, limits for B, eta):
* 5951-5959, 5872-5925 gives 1.1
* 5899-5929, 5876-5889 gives 2.1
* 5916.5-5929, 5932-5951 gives 1.1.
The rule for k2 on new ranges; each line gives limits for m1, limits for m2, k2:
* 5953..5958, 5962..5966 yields -0.5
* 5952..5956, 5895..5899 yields 1.4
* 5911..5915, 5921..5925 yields -0.3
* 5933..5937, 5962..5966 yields -0.7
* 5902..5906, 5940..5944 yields 0.1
